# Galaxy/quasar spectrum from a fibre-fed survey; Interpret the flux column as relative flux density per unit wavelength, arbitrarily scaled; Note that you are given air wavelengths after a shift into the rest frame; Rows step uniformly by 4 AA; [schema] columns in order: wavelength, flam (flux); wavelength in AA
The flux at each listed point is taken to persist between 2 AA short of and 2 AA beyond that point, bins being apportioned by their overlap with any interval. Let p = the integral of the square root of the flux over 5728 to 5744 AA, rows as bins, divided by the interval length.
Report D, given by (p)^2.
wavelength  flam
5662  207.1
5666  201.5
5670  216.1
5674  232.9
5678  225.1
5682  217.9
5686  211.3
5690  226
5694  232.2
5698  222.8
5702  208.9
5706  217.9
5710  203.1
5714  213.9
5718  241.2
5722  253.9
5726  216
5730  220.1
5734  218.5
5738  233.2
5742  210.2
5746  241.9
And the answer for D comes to 220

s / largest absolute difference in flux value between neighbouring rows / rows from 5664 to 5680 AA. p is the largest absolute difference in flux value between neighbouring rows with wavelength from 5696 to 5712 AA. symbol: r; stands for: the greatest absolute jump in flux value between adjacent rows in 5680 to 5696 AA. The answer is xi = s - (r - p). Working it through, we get 17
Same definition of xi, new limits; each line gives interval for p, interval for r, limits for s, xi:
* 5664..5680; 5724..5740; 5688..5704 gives 16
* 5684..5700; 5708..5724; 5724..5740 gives 2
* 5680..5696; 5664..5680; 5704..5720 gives 25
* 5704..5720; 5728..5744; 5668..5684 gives 21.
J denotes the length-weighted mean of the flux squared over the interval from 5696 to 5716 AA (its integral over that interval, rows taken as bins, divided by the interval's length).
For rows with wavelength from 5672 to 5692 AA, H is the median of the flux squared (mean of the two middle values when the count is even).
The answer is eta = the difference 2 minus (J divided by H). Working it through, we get 1.10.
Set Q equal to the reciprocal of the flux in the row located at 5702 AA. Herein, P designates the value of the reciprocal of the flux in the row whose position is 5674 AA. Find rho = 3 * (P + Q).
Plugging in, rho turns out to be 0.0272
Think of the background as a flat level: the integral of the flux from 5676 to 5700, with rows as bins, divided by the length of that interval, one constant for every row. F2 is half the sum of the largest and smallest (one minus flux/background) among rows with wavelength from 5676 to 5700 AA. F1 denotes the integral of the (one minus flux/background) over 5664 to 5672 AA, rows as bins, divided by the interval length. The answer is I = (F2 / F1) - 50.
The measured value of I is -49.9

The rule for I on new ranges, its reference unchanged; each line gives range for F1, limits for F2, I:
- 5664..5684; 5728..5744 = -49.8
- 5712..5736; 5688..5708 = -50.4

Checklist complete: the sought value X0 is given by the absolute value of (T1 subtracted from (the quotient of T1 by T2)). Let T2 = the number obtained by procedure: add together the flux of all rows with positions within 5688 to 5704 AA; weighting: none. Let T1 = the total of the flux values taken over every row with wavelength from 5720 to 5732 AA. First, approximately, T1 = 690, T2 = 890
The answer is 689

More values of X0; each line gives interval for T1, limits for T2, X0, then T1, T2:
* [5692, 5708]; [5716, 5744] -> 881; 882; 1593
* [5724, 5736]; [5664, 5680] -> 654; 655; 876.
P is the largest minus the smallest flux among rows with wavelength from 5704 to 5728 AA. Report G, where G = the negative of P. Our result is -51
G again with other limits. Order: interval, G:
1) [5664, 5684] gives -31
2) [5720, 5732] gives -38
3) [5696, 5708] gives -14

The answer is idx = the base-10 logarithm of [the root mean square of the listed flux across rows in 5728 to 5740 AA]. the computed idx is 2.350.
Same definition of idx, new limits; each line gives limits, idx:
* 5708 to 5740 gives 2.353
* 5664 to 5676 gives 2.337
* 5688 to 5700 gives 2.356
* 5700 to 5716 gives 2.324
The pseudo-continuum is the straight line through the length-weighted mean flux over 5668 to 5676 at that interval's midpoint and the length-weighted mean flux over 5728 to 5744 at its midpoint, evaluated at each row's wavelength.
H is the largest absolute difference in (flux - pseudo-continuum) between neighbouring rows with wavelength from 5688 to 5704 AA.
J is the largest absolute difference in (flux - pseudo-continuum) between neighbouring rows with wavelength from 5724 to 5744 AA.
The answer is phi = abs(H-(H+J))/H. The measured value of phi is 1.7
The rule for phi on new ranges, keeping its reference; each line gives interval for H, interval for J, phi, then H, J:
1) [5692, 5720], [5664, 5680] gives 0.6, 28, 17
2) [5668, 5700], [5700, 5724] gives 1.6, 17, 28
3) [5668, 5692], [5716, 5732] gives 2.2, 17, 38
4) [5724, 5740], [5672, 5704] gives 1.0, 15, 15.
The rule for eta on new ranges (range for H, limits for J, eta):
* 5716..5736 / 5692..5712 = 1.03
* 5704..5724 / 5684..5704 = 0.98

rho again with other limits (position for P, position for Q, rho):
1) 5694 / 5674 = 0.0258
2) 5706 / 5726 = 0.0277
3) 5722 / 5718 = 0.0243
